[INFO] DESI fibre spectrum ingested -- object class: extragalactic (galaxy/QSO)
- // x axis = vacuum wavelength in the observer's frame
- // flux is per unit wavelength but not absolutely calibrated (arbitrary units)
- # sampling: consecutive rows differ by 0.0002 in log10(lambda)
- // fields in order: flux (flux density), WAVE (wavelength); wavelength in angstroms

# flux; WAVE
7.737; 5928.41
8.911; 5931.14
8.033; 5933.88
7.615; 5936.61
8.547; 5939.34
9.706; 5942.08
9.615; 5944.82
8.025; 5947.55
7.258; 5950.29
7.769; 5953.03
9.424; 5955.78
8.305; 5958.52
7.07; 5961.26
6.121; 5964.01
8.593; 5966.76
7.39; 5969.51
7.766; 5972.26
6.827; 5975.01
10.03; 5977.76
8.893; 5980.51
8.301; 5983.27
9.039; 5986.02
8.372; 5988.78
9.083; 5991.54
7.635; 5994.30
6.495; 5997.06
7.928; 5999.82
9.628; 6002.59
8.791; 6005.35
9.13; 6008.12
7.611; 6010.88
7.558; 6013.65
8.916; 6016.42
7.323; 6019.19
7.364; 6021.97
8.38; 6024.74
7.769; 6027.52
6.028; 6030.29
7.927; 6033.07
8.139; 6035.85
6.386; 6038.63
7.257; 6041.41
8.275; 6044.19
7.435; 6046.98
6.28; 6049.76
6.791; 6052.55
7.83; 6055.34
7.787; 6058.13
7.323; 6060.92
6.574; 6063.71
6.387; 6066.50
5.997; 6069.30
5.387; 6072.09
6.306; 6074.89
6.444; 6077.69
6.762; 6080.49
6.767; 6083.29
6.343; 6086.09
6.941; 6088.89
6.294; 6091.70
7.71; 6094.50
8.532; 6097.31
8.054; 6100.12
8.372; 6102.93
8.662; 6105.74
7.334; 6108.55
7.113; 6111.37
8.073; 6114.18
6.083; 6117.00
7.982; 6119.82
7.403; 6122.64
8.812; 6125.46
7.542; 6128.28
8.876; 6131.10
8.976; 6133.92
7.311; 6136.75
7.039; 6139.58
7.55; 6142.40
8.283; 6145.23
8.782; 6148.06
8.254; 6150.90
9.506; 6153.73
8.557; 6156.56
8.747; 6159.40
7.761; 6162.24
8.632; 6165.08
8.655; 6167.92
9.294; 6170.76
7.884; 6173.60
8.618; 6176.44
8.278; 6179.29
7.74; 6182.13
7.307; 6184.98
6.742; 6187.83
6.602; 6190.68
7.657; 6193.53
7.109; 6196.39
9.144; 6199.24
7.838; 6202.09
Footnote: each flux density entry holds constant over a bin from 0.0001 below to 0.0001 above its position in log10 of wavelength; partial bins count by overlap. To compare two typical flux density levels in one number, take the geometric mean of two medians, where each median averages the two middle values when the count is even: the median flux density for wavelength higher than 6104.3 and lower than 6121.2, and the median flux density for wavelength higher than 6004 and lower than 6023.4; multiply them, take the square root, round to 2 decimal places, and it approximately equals 7.63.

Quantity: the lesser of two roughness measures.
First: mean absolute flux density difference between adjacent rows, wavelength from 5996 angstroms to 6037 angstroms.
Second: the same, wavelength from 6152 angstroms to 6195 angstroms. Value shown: 0.63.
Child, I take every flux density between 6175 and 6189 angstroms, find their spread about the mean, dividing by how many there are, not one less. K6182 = 0.67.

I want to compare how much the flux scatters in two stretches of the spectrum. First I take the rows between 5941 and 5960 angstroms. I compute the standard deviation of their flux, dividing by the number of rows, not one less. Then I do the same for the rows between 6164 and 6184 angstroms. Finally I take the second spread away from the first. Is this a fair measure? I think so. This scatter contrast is 0.43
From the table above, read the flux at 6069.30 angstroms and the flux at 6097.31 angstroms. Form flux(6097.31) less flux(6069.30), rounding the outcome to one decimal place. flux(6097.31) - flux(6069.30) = 2.5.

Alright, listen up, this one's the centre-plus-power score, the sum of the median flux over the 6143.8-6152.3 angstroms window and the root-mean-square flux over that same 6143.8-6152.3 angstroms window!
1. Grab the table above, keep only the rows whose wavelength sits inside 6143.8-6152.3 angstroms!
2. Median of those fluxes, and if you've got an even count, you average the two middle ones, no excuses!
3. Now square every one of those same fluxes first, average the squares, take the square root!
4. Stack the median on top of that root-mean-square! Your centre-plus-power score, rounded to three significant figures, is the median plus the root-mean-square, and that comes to 16.7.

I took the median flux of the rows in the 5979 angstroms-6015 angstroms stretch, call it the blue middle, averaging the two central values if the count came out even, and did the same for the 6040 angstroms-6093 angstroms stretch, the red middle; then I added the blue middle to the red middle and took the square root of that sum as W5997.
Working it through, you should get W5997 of 3.89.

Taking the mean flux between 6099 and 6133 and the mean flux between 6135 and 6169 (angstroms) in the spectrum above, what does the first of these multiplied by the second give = 65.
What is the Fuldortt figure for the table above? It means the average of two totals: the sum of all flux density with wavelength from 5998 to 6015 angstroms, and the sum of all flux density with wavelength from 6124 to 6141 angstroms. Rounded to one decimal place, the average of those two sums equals 49.6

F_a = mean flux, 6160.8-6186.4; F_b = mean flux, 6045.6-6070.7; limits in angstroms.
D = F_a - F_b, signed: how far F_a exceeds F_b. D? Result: 1.3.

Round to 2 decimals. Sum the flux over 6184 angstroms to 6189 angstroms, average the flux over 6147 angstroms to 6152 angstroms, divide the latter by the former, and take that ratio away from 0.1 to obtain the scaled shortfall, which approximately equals -0.51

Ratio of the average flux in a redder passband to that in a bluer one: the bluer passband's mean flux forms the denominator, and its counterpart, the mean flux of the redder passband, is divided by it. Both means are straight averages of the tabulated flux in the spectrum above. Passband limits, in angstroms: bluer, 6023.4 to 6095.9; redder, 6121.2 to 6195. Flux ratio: 1.16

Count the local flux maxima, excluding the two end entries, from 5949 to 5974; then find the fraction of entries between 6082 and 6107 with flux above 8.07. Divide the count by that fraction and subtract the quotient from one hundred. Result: 94.0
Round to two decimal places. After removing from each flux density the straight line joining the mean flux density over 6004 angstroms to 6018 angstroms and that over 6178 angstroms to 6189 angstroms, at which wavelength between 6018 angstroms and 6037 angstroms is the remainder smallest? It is 6030.29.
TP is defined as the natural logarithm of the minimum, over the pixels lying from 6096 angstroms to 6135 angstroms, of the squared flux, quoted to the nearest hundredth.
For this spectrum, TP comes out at 3.61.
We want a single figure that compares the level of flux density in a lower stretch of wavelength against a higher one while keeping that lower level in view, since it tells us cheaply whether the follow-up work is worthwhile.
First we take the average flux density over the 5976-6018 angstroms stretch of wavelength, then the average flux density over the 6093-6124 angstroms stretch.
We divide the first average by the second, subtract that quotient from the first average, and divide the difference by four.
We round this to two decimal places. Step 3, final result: 1.85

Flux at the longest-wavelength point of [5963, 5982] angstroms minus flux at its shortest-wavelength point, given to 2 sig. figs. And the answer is 2.8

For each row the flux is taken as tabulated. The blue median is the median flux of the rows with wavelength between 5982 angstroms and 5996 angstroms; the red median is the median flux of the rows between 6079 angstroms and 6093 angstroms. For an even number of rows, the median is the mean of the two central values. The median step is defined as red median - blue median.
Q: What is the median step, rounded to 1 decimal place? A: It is -1.6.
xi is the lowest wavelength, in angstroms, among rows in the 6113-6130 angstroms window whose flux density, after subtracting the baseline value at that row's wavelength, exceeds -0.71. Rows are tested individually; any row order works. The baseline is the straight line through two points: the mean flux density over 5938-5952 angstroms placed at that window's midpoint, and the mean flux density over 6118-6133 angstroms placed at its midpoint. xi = 6114.18 angstroms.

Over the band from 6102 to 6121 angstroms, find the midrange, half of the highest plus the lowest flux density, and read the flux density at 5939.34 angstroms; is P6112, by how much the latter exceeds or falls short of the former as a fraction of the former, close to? 0.16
